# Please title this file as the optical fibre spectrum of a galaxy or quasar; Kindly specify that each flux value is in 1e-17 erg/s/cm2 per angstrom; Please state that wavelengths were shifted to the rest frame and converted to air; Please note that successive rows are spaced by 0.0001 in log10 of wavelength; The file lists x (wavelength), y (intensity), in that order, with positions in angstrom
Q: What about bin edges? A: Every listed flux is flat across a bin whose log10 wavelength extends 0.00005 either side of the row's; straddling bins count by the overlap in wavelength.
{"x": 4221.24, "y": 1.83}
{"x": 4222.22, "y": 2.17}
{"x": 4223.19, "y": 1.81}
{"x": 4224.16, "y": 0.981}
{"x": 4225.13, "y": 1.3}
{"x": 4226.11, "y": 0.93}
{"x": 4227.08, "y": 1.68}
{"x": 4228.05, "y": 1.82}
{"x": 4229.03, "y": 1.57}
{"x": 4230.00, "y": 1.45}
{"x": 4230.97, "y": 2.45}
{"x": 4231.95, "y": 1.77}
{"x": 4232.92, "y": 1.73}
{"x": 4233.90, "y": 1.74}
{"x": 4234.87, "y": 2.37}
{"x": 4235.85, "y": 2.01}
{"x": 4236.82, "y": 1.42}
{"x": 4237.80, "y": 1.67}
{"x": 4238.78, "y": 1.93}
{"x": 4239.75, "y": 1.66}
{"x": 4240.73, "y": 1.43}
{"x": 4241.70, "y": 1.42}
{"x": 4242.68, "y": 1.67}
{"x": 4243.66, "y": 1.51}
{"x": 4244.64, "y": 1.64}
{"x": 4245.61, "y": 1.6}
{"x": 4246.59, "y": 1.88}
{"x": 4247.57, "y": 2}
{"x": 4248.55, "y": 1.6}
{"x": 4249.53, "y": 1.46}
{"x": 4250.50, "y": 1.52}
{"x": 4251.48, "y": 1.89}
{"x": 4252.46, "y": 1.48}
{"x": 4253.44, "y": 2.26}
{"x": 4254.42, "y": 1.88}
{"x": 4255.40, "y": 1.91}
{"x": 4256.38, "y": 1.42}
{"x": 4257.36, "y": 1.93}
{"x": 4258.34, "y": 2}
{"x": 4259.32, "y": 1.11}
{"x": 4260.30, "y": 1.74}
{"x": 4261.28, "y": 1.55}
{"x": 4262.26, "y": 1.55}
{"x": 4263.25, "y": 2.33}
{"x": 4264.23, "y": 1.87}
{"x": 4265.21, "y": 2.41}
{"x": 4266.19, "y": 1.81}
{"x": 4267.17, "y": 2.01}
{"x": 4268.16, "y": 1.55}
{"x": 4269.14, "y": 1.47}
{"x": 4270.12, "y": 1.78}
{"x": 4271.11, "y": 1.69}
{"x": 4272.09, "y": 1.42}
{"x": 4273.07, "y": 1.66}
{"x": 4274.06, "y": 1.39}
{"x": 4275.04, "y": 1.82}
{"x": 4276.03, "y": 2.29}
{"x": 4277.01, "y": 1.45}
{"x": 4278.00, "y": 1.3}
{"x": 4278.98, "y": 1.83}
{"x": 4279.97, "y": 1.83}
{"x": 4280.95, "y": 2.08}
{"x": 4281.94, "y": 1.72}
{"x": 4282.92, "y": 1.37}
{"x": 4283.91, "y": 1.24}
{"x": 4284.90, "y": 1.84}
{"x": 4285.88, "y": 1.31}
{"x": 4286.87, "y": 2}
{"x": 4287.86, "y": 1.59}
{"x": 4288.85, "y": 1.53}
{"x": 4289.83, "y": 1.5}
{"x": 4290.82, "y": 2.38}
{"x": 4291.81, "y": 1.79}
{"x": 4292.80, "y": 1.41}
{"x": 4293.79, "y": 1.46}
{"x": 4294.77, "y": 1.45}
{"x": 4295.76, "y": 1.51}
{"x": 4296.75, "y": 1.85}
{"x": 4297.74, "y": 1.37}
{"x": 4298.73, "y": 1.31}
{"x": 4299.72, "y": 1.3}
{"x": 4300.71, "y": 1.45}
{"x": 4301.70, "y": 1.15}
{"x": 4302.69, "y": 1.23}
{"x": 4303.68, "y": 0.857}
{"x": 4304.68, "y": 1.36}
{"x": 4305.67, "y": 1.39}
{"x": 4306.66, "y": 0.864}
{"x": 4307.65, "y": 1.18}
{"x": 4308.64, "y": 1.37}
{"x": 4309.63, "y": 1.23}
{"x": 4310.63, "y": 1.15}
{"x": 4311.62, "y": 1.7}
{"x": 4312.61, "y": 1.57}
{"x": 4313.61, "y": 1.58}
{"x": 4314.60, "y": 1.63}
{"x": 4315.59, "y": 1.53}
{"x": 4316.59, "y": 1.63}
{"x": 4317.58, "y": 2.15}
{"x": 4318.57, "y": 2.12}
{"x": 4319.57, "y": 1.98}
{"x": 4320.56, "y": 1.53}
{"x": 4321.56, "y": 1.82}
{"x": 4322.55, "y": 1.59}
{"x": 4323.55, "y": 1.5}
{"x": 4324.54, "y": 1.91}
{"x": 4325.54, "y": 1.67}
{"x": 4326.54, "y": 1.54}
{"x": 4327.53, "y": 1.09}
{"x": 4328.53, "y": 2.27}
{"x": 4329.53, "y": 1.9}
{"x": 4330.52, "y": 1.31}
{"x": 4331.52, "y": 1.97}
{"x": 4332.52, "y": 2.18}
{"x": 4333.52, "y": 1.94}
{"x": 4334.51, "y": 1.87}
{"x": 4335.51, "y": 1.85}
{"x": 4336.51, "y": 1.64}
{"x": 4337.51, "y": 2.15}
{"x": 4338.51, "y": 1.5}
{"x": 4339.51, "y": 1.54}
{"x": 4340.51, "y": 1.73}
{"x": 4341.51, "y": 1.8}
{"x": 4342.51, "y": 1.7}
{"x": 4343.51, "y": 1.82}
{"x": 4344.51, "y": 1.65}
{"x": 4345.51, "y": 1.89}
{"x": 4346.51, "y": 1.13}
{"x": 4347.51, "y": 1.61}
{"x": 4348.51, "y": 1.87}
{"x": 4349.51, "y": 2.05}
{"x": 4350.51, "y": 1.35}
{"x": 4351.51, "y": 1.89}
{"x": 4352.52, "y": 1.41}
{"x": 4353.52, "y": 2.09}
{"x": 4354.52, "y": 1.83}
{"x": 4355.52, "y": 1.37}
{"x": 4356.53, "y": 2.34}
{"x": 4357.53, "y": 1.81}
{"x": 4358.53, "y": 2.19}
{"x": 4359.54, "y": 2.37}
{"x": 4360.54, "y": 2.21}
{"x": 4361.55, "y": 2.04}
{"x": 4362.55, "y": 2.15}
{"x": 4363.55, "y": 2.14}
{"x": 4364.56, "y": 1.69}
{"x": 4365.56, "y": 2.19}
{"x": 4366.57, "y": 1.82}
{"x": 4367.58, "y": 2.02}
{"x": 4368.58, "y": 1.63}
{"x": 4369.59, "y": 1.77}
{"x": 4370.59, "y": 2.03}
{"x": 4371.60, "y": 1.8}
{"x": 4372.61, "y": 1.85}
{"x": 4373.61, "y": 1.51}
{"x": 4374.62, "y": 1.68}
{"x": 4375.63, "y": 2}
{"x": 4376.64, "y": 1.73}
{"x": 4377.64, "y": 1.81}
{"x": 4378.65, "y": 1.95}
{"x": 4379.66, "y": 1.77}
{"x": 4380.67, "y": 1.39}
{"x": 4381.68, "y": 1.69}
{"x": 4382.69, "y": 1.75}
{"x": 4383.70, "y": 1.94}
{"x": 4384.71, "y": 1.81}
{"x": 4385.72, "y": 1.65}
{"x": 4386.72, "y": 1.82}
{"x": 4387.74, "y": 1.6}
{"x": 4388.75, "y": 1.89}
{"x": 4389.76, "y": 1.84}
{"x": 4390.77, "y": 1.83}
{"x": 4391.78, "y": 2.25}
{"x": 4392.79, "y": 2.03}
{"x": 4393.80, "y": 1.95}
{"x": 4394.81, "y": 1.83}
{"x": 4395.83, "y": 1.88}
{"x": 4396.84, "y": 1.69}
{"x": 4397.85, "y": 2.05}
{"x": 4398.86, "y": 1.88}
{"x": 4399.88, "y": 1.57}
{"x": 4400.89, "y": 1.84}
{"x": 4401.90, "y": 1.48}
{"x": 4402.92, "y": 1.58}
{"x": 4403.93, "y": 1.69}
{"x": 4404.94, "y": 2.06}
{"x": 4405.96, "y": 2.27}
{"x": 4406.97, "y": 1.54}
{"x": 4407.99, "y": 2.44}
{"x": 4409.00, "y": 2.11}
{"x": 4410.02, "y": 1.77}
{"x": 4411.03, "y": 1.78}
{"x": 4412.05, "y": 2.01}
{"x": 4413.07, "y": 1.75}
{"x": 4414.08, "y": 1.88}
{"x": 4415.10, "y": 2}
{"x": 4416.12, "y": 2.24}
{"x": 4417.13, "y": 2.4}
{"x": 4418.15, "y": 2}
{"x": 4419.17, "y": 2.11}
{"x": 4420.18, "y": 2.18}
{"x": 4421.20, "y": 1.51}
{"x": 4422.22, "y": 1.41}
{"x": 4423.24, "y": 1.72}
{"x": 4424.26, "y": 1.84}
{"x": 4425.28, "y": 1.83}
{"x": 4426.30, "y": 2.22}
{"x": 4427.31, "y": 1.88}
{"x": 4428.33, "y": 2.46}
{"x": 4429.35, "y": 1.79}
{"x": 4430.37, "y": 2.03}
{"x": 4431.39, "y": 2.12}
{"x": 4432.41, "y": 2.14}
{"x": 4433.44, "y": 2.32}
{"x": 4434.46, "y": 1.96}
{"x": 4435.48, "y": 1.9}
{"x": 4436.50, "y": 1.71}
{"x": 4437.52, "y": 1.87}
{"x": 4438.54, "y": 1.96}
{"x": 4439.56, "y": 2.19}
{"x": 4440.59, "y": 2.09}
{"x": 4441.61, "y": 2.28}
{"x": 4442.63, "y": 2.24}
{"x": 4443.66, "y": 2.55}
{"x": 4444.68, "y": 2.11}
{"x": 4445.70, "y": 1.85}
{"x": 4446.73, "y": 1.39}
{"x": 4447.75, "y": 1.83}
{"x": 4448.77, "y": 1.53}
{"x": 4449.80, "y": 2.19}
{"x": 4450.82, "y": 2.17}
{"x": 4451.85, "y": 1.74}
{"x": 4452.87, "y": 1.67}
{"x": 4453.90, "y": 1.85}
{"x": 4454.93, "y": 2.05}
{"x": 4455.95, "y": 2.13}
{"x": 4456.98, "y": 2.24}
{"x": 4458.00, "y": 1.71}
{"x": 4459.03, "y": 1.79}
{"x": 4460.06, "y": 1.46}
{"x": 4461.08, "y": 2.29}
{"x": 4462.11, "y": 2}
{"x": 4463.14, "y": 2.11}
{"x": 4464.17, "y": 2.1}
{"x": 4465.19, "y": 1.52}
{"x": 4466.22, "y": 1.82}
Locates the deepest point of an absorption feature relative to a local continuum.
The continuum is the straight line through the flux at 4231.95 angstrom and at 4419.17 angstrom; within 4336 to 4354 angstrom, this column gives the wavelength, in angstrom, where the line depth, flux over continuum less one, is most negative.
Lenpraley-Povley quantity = 4346.51 angstrom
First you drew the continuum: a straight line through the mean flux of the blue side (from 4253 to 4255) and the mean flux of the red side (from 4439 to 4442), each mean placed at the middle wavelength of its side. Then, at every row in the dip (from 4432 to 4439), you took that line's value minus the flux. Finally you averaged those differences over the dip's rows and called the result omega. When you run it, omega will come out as 0.20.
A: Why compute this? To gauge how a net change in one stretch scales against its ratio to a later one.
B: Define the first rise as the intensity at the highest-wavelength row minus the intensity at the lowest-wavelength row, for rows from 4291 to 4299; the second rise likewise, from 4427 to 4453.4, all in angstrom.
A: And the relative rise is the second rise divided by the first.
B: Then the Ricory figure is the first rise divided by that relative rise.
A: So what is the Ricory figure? -1.1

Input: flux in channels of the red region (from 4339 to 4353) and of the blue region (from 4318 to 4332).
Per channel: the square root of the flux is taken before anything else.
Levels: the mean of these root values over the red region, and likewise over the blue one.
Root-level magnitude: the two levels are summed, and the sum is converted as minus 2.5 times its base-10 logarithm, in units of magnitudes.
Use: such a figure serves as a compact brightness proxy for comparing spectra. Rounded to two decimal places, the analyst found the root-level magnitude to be -1.04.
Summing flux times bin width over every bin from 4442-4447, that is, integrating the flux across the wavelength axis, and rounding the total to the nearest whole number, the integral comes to 10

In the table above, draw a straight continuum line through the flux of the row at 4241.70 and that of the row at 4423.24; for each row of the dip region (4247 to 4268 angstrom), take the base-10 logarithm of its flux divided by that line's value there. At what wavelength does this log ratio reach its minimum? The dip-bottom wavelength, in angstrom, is 4259.32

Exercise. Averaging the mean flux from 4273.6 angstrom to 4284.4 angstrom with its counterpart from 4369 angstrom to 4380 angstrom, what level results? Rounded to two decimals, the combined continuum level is 1.74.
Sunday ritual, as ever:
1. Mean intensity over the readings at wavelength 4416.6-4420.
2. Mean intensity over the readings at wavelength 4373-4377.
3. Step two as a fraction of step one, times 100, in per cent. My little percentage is 80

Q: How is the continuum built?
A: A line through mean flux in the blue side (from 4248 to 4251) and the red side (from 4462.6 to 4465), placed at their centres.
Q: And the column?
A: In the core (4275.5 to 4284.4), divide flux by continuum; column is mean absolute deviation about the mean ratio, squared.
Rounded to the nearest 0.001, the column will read 0.035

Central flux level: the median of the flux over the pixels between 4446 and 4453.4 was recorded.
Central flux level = 1.7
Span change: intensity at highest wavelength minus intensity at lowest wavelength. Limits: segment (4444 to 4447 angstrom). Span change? -0.72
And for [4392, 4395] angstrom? -0.20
